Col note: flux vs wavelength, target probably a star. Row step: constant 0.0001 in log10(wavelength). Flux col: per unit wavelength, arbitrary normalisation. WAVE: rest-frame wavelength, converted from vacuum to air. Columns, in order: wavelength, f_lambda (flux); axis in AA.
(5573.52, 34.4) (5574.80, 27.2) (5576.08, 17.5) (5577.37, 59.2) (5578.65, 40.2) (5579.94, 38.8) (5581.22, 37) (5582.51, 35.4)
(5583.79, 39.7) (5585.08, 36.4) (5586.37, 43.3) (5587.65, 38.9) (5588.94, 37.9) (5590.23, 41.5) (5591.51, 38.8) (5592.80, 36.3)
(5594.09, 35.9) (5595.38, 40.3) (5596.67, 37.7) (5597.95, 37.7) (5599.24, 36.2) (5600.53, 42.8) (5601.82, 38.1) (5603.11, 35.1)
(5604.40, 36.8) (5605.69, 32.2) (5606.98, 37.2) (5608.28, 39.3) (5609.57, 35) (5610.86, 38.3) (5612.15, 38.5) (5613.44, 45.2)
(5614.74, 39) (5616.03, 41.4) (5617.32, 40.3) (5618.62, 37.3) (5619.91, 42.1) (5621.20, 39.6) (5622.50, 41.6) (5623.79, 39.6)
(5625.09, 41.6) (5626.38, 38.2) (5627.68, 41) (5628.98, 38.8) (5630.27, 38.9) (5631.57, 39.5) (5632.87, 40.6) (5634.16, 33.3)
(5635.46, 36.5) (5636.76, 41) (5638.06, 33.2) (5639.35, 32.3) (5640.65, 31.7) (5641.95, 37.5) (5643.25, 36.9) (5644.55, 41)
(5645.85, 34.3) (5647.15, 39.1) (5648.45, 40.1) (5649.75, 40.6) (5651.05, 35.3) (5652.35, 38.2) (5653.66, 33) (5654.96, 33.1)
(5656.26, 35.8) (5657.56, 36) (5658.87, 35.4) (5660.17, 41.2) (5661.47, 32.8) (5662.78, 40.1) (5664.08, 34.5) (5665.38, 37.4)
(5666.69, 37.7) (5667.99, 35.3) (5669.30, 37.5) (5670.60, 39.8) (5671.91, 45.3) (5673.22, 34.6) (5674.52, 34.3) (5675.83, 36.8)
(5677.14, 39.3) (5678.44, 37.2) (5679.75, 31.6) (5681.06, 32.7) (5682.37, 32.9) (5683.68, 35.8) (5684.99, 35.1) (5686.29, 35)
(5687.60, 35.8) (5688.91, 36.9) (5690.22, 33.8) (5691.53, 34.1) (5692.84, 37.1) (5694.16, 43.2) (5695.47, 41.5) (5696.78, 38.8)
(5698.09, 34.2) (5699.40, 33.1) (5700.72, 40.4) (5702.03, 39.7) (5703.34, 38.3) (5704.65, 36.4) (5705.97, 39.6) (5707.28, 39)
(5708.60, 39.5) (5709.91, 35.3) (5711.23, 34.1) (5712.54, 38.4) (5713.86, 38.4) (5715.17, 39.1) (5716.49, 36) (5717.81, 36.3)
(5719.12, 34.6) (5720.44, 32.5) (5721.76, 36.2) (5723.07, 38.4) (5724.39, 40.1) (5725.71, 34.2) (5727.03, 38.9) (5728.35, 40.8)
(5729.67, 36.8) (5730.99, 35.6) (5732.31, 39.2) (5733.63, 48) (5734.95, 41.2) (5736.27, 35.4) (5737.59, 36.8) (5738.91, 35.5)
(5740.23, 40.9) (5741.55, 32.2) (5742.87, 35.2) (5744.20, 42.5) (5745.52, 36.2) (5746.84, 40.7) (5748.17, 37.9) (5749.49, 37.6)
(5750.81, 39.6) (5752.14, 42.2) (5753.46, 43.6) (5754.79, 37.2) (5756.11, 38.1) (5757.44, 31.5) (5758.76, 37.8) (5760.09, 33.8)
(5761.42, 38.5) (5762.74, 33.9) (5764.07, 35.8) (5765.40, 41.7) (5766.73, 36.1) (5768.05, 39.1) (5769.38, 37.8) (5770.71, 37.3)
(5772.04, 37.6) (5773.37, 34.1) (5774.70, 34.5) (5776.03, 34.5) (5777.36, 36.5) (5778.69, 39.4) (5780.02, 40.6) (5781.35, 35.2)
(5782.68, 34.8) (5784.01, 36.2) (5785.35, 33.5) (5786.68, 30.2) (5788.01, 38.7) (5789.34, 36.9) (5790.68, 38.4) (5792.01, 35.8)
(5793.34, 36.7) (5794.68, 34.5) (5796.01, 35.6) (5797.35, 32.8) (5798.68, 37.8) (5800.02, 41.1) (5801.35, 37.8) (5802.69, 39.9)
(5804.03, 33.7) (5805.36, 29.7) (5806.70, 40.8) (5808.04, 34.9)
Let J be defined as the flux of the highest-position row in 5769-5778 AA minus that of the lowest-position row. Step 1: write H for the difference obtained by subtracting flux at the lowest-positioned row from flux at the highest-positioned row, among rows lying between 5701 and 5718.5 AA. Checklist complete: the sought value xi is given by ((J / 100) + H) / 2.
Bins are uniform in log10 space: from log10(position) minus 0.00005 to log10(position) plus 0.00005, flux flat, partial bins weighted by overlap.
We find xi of -2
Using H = -3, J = -1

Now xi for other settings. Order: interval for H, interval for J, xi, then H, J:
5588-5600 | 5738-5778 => -1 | -2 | 1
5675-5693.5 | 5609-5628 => 0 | 0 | 6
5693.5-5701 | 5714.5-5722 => -1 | -3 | -3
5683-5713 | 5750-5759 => 1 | 3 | -2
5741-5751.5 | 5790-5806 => 4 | 7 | -9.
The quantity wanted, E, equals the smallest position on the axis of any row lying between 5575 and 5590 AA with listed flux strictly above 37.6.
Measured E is 5577.37 AA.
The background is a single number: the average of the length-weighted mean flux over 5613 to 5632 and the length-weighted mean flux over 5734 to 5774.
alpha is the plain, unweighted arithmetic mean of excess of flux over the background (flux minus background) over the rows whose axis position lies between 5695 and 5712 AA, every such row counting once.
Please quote -1.3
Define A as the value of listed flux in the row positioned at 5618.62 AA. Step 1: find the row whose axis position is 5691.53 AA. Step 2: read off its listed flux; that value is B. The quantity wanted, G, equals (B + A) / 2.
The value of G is 35.7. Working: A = 37.3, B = 34.1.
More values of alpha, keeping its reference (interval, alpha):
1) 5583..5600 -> -0.4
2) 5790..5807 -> -2.4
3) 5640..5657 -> -2.3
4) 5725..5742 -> -0.8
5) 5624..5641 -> -1.5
